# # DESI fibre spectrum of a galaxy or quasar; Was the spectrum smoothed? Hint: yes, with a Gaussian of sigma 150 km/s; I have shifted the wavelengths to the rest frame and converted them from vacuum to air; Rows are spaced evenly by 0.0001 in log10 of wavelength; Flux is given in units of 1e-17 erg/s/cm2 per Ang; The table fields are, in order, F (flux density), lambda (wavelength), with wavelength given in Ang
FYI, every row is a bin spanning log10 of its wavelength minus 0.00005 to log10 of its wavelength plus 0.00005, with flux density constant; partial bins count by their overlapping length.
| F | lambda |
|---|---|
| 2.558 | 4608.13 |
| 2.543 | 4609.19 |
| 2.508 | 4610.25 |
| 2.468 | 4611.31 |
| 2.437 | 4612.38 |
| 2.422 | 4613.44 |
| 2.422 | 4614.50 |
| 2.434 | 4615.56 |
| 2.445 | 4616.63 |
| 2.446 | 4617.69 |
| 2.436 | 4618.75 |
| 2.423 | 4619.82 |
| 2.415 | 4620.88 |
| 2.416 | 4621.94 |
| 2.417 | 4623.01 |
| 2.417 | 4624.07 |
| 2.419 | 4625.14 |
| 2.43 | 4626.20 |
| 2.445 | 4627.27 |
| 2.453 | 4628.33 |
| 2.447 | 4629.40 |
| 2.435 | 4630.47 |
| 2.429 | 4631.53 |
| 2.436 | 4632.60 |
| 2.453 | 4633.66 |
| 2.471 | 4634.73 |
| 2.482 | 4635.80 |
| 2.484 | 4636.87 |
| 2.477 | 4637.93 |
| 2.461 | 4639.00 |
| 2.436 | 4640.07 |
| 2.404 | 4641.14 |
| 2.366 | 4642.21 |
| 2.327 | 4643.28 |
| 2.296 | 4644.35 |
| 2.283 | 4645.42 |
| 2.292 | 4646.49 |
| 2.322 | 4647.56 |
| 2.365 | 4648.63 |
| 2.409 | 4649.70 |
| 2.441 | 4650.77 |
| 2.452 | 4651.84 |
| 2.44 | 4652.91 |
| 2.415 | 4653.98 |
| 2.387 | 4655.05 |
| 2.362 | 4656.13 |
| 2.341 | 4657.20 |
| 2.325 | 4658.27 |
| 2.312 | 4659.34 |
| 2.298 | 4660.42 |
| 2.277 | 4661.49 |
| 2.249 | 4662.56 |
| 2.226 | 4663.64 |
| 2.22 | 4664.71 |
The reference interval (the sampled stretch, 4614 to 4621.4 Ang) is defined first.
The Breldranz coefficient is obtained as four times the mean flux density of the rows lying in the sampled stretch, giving 9.73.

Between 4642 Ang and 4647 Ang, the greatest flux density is 2.366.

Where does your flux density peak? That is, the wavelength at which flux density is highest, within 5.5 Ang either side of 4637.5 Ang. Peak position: 4636.87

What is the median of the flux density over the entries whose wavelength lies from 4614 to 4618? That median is 2.44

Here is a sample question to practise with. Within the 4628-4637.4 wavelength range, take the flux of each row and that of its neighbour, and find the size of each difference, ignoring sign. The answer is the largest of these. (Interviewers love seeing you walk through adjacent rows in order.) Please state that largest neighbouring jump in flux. 0.018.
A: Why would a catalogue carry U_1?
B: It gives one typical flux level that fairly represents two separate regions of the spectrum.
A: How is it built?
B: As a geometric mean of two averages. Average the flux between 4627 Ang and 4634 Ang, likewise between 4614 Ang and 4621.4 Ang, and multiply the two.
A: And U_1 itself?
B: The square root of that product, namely 2.44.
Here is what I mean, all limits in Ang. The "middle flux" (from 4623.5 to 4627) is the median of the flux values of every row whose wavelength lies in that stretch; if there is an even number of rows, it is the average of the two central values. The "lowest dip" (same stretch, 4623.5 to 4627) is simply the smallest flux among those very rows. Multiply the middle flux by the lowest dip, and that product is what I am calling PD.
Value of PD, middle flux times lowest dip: 5.85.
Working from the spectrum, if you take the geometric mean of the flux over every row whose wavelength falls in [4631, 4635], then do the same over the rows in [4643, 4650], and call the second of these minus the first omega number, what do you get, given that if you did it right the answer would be -0.120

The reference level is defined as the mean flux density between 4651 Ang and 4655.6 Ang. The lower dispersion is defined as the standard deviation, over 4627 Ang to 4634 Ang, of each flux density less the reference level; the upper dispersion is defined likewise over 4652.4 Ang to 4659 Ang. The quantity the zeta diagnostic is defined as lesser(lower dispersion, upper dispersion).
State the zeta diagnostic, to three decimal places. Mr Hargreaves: 0.009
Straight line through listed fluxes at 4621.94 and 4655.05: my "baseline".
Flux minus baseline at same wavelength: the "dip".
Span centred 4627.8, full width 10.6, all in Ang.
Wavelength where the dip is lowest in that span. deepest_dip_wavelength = 4623.01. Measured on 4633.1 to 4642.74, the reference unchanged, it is 4642.21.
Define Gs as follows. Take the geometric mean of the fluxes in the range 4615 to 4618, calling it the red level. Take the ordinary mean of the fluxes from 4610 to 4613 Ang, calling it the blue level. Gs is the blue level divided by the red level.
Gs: 1.01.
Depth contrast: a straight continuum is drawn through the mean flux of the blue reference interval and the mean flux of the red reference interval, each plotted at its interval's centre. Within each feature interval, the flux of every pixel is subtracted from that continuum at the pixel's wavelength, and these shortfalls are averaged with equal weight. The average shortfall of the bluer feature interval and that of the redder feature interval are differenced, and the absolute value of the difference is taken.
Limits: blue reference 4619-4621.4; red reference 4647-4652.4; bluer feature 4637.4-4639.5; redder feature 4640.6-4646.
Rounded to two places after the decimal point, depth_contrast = 0.13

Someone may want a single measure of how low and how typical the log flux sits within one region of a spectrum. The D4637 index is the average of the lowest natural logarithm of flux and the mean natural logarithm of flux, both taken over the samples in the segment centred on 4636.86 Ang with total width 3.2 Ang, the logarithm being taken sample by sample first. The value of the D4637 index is 0.908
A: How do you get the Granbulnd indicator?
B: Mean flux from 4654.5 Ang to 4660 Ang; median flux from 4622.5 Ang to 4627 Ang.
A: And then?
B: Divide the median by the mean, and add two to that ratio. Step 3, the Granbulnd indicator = 3.03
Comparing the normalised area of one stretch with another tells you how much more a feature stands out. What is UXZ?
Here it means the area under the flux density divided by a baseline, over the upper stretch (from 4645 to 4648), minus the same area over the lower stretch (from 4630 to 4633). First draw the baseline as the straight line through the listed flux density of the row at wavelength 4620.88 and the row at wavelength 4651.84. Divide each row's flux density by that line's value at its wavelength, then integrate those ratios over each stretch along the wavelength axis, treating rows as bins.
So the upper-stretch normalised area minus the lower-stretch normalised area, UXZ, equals -0.19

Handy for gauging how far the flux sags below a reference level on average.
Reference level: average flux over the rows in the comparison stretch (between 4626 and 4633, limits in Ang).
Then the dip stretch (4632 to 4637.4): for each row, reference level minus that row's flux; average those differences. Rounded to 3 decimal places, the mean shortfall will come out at -0.026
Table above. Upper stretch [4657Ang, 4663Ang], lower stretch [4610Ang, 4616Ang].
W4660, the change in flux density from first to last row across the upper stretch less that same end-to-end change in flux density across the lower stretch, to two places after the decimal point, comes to -0.02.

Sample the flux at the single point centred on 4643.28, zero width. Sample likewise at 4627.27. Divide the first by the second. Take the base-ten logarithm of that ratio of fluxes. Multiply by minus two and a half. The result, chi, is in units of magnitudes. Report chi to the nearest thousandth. 0.054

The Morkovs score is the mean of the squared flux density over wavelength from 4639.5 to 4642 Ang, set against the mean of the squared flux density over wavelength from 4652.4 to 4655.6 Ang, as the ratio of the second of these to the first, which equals 1.00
